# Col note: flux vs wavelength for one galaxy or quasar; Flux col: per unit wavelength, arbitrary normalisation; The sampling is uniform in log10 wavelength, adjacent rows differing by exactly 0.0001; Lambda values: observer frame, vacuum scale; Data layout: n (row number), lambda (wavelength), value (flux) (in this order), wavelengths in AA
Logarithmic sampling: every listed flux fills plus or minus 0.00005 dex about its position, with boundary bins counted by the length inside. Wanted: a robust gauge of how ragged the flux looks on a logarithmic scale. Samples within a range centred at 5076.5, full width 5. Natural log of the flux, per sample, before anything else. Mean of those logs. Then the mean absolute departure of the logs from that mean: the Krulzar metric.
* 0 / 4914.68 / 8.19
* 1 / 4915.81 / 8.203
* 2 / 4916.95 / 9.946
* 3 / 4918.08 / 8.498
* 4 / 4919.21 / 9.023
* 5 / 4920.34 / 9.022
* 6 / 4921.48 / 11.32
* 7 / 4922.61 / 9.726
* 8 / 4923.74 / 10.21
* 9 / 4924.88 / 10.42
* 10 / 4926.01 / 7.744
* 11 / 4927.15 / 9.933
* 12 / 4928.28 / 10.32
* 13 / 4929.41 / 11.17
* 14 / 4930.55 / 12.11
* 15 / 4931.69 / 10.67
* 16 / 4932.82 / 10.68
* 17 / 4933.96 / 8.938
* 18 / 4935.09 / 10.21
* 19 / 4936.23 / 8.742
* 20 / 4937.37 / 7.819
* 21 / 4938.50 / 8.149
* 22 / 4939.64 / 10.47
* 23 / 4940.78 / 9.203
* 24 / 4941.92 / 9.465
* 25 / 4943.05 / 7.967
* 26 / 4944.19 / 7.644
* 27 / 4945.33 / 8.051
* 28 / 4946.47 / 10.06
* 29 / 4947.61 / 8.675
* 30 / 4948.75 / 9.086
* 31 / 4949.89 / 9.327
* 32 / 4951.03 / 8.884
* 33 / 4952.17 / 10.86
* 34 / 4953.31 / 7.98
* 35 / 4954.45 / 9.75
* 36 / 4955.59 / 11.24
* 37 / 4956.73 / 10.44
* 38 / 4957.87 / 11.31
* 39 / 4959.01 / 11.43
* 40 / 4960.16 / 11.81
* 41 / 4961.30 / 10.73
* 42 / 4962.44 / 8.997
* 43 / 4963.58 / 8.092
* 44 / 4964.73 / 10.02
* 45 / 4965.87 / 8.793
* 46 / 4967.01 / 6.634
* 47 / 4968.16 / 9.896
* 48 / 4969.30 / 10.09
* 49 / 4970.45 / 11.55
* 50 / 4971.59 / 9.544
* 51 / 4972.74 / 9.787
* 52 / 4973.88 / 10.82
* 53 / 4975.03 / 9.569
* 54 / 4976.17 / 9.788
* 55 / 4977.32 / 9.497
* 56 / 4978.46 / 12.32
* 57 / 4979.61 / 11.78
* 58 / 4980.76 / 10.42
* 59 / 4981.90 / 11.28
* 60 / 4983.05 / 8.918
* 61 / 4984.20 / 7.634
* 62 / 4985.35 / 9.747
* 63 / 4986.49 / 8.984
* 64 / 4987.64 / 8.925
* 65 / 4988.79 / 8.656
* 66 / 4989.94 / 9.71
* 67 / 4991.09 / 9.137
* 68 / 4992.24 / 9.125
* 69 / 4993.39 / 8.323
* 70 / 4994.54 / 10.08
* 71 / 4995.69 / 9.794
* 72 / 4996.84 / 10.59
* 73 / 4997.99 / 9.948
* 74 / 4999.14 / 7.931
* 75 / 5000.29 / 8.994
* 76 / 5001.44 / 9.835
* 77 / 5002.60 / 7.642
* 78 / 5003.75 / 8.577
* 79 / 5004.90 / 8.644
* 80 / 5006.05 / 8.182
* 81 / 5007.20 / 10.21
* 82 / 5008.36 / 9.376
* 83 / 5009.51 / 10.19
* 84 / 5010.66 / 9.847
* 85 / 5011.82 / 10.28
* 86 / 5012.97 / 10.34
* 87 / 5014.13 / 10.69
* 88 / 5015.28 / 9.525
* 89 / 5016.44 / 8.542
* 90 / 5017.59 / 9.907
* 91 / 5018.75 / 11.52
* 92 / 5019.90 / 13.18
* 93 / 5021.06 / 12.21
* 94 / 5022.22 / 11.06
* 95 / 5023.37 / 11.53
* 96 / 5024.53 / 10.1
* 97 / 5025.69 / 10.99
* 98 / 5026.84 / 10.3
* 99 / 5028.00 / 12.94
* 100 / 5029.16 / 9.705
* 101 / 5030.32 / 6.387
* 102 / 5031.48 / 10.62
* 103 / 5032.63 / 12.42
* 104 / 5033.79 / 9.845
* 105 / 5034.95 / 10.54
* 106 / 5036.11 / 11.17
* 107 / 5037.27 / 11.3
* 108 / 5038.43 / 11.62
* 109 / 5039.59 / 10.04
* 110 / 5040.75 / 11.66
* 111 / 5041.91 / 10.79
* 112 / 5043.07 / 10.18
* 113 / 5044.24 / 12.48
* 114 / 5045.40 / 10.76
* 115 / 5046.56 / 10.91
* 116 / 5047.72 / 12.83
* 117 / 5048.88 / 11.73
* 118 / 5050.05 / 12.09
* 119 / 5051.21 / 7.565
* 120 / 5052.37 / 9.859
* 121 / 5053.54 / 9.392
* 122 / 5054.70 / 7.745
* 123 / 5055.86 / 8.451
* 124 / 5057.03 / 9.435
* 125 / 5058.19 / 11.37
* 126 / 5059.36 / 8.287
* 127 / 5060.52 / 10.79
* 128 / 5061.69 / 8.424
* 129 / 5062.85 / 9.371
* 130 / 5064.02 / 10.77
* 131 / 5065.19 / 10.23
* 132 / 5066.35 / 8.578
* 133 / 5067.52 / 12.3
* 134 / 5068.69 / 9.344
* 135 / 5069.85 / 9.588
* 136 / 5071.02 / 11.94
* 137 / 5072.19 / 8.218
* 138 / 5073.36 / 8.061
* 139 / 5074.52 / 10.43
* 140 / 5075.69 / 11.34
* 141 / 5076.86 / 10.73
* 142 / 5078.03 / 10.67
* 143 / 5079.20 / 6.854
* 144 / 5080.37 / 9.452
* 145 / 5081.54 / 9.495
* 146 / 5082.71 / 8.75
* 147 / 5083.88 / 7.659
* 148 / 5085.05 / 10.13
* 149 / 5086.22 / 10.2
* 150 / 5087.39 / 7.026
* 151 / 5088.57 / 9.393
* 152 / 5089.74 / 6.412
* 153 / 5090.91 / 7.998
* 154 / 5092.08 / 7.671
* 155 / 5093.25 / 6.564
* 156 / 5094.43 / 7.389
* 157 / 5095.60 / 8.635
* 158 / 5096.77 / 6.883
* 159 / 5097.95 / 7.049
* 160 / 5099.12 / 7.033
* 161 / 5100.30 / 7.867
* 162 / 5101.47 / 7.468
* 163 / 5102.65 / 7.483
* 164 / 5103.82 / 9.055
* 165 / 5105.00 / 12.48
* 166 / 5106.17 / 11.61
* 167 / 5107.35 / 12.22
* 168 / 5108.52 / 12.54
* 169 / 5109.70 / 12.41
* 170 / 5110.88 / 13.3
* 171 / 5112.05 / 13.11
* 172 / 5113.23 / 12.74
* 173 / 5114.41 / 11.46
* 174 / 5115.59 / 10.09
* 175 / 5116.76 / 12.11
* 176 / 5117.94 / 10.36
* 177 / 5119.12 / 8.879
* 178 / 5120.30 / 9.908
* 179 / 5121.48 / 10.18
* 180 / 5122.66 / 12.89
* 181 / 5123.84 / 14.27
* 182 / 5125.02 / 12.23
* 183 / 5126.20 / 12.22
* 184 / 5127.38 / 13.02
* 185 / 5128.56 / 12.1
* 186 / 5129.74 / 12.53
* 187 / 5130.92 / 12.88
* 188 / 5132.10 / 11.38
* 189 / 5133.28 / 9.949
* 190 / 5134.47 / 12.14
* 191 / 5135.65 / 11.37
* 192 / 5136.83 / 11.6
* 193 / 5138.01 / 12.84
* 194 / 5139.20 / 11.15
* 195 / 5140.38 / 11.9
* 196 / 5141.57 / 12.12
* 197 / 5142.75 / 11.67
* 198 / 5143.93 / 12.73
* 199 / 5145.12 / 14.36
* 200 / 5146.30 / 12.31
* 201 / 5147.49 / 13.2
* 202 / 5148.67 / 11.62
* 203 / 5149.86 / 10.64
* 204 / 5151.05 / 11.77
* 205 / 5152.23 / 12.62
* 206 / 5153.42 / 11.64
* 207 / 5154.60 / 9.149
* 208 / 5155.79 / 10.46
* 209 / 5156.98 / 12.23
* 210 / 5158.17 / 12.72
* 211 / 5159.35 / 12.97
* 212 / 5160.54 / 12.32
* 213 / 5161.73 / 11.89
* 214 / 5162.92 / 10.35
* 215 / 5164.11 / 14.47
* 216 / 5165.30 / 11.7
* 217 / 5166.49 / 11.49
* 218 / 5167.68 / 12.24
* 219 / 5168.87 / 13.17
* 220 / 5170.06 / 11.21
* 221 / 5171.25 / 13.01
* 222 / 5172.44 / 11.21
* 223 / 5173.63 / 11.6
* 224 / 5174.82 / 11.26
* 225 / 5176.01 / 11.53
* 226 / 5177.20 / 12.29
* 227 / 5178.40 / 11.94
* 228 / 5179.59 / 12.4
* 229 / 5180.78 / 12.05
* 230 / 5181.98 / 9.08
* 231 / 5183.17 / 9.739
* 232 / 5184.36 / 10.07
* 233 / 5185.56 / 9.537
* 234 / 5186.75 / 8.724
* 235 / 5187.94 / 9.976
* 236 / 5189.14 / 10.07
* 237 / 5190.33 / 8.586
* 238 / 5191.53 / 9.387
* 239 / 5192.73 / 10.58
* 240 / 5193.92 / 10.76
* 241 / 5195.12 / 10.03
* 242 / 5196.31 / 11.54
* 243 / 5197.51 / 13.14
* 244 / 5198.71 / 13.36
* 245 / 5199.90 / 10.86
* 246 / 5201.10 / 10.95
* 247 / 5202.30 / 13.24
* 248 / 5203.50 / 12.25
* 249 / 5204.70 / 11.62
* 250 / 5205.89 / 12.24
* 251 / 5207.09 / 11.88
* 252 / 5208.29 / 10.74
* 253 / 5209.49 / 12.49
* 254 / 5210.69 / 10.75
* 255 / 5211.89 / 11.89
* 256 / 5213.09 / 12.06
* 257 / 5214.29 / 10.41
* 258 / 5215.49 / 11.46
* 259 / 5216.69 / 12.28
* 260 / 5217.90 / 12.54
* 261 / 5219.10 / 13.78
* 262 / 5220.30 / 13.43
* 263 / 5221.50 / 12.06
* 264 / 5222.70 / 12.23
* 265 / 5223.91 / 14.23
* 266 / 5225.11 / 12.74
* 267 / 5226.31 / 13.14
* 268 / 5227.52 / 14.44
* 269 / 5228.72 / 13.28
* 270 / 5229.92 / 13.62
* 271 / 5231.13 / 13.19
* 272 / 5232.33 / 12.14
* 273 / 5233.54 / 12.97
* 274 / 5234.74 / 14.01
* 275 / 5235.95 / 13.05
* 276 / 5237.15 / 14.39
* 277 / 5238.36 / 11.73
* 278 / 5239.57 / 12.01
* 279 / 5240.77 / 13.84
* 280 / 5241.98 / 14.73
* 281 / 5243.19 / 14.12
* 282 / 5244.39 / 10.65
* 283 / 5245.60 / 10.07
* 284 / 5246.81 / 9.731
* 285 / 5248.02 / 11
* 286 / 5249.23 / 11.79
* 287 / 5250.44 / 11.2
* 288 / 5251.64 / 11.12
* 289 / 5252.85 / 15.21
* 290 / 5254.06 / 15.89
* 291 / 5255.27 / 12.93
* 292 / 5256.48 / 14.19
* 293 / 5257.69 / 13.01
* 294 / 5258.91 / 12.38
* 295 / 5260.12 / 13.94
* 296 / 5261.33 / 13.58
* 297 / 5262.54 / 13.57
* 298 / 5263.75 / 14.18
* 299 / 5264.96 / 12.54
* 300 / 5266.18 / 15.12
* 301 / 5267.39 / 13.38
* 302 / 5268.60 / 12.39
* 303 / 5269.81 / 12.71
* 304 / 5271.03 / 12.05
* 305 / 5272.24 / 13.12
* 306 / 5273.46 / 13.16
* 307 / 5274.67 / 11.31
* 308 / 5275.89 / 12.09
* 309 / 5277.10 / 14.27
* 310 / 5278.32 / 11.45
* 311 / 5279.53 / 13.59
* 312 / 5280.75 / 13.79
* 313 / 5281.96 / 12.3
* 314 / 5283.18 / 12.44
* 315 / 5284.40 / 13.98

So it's 0.025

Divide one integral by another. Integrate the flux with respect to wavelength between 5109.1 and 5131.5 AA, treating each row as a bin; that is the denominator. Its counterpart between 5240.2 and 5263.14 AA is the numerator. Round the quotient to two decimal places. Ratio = 1.10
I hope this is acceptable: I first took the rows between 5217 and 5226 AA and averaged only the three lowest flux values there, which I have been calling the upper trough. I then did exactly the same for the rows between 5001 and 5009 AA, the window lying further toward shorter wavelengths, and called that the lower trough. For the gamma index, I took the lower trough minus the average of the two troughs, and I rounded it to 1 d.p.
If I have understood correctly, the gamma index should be -2.1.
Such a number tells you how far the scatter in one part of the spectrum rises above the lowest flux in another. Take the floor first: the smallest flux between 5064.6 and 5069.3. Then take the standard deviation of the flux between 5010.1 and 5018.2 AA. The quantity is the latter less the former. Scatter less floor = -7.9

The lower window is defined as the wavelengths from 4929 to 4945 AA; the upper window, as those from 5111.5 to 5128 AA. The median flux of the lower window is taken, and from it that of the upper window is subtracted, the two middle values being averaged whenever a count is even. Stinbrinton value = -2.8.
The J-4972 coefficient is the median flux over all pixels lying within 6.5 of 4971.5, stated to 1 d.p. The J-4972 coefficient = 9.8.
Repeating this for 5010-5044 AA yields 10.6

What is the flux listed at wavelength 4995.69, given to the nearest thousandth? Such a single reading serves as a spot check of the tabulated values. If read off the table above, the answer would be 9.794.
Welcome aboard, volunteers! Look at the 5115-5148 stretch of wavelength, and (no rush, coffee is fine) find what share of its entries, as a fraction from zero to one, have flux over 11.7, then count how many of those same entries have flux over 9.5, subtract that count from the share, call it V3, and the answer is -26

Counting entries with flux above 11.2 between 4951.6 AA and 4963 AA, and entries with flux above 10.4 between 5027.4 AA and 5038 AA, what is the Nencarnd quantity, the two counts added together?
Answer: 10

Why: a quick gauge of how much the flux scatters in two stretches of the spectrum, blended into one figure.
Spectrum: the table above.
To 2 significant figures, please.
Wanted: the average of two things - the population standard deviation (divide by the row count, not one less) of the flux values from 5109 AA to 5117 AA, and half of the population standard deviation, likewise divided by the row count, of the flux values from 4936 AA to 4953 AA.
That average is 0.75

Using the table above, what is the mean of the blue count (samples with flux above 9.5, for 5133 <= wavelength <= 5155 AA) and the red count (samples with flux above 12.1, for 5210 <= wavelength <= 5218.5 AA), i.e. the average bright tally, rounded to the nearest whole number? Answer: 10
